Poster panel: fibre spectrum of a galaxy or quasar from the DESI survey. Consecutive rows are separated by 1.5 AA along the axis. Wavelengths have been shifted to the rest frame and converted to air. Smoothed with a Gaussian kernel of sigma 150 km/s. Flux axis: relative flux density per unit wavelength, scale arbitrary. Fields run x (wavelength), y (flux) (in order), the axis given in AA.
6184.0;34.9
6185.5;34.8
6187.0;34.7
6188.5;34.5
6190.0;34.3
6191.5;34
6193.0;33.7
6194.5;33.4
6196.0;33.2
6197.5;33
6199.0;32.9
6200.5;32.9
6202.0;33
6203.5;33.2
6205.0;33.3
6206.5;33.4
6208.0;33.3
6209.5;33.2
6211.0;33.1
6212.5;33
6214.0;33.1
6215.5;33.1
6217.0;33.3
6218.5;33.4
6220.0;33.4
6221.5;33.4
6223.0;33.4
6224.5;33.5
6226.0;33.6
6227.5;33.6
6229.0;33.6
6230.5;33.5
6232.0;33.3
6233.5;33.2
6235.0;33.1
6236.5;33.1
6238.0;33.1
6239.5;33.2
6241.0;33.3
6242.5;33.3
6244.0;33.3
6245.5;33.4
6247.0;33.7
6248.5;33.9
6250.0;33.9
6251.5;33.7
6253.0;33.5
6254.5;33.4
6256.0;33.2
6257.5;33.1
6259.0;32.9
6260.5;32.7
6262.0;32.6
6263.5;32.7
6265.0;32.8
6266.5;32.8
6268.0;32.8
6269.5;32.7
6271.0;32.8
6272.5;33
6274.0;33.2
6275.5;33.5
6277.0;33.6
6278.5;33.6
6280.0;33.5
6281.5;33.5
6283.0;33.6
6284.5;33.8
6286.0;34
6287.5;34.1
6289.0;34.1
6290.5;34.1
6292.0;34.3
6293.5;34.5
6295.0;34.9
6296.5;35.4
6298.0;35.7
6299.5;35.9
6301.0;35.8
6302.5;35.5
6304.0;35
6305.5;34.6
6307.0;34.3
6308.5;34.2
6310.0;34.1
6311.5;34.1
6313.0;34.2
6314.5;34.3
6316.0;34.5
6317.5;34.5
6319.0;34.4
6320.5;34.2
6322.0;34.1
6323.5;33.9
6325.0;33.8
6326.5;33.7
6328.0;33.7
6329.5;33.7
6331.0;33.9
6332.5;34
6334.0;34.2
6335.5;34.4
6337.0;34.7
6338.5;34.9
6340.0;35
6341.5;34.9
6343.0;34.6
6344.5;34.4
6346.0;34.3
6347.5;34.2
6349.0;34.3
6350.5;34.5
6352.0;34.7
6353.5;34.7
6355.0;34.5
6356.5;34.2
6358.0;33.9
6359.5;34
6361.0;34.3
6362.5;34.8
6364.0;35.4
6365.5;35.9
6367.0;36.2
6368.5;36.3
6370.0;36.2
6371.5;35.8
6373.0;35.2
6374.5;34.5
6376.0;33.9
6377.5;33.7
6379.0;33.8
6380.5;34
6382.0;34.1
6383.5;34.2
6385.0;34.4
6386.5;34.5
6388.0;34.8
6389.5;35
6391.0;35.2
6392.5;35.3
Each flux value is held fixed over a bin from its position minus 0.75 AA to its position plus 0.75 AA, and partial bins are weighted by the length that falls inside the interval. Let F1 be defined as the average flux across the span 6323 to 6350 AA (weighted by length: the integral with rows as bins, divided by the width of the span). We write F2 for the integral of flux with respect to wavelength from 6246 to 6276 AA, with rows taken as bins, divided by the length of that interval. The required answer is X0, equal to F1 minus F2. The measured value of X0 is 1.12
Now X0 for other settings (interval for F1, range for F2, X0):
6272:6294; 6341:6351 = -0.68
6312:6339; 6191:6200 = 0.83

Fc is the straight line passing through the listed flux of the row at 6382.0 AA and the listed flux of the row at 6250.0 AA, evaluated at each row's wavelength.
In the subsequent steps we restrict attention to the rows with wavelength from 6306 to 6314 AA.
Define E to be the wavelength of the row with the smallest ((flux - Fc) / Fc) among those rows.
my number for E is 6311.5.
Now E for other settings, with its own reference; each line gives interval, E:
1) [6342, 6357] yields 6356.5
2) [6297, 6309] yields 6308.5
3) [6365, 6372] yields 6371.5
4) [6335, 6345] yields 6344.5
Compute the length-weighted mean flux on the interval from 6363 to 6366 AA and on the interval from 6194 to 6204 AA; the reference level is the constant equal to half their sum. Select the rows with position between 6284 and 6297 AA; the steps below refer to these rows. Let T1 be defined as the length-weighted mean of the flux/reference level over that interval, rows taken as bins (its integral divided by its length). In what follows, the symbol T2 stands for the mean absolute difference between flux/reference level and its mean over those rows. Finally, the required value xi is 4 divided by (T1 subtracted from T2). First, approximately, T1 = 1.001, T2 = 0.011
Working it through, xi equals -4.04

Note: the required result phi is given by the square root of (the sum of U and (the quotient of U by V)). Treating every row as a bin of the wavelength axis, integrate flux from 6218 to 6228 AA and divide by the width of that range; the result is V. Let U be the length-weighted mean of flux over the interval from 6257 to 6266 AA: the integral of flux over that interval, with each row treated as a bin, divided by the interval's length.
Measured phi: 5.81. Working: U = 32.8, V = 33.5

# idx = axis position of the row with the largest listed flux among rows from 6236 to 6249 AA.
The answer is 6248.5 AA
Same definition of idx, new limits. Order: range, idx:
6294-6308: 6299.5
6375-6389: 6388.0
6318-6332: 6319.0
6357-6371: 6368.5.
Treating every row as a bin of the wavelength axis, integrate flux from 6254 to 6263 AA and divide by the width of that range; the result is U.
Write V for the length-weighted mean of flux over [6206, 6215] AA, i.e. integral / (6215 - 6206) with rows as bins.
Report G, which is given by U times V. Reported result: 1094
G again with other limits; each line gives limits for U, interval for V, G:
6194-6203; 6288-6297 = 1141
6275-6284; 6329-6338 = 1147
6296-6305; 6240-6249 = 1189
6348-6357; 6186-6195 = 1177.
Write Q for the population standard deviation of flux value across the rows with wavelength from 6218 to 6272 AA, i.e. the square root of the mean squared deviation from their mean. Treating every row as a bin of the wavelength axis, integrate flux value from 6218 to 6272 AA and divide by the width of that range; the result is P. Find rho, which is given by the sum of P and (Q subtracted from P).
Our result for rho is 66.1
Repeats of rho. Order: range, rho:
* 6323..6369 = 68.3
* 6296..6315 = 69.0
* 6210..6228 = 66.4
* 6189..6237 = 66.4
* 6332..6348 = 68.7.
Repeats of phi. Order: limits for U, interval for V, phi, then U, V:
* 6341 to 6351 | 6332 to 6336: 5.95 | 34.4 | 34.2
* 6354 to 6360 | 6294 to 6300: 5.93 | 34.2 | 35.4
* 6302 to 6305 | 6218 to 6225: 6.02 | 35.2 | 33.4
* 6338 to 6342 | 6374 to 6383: 6.00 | 34.9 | 34.0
